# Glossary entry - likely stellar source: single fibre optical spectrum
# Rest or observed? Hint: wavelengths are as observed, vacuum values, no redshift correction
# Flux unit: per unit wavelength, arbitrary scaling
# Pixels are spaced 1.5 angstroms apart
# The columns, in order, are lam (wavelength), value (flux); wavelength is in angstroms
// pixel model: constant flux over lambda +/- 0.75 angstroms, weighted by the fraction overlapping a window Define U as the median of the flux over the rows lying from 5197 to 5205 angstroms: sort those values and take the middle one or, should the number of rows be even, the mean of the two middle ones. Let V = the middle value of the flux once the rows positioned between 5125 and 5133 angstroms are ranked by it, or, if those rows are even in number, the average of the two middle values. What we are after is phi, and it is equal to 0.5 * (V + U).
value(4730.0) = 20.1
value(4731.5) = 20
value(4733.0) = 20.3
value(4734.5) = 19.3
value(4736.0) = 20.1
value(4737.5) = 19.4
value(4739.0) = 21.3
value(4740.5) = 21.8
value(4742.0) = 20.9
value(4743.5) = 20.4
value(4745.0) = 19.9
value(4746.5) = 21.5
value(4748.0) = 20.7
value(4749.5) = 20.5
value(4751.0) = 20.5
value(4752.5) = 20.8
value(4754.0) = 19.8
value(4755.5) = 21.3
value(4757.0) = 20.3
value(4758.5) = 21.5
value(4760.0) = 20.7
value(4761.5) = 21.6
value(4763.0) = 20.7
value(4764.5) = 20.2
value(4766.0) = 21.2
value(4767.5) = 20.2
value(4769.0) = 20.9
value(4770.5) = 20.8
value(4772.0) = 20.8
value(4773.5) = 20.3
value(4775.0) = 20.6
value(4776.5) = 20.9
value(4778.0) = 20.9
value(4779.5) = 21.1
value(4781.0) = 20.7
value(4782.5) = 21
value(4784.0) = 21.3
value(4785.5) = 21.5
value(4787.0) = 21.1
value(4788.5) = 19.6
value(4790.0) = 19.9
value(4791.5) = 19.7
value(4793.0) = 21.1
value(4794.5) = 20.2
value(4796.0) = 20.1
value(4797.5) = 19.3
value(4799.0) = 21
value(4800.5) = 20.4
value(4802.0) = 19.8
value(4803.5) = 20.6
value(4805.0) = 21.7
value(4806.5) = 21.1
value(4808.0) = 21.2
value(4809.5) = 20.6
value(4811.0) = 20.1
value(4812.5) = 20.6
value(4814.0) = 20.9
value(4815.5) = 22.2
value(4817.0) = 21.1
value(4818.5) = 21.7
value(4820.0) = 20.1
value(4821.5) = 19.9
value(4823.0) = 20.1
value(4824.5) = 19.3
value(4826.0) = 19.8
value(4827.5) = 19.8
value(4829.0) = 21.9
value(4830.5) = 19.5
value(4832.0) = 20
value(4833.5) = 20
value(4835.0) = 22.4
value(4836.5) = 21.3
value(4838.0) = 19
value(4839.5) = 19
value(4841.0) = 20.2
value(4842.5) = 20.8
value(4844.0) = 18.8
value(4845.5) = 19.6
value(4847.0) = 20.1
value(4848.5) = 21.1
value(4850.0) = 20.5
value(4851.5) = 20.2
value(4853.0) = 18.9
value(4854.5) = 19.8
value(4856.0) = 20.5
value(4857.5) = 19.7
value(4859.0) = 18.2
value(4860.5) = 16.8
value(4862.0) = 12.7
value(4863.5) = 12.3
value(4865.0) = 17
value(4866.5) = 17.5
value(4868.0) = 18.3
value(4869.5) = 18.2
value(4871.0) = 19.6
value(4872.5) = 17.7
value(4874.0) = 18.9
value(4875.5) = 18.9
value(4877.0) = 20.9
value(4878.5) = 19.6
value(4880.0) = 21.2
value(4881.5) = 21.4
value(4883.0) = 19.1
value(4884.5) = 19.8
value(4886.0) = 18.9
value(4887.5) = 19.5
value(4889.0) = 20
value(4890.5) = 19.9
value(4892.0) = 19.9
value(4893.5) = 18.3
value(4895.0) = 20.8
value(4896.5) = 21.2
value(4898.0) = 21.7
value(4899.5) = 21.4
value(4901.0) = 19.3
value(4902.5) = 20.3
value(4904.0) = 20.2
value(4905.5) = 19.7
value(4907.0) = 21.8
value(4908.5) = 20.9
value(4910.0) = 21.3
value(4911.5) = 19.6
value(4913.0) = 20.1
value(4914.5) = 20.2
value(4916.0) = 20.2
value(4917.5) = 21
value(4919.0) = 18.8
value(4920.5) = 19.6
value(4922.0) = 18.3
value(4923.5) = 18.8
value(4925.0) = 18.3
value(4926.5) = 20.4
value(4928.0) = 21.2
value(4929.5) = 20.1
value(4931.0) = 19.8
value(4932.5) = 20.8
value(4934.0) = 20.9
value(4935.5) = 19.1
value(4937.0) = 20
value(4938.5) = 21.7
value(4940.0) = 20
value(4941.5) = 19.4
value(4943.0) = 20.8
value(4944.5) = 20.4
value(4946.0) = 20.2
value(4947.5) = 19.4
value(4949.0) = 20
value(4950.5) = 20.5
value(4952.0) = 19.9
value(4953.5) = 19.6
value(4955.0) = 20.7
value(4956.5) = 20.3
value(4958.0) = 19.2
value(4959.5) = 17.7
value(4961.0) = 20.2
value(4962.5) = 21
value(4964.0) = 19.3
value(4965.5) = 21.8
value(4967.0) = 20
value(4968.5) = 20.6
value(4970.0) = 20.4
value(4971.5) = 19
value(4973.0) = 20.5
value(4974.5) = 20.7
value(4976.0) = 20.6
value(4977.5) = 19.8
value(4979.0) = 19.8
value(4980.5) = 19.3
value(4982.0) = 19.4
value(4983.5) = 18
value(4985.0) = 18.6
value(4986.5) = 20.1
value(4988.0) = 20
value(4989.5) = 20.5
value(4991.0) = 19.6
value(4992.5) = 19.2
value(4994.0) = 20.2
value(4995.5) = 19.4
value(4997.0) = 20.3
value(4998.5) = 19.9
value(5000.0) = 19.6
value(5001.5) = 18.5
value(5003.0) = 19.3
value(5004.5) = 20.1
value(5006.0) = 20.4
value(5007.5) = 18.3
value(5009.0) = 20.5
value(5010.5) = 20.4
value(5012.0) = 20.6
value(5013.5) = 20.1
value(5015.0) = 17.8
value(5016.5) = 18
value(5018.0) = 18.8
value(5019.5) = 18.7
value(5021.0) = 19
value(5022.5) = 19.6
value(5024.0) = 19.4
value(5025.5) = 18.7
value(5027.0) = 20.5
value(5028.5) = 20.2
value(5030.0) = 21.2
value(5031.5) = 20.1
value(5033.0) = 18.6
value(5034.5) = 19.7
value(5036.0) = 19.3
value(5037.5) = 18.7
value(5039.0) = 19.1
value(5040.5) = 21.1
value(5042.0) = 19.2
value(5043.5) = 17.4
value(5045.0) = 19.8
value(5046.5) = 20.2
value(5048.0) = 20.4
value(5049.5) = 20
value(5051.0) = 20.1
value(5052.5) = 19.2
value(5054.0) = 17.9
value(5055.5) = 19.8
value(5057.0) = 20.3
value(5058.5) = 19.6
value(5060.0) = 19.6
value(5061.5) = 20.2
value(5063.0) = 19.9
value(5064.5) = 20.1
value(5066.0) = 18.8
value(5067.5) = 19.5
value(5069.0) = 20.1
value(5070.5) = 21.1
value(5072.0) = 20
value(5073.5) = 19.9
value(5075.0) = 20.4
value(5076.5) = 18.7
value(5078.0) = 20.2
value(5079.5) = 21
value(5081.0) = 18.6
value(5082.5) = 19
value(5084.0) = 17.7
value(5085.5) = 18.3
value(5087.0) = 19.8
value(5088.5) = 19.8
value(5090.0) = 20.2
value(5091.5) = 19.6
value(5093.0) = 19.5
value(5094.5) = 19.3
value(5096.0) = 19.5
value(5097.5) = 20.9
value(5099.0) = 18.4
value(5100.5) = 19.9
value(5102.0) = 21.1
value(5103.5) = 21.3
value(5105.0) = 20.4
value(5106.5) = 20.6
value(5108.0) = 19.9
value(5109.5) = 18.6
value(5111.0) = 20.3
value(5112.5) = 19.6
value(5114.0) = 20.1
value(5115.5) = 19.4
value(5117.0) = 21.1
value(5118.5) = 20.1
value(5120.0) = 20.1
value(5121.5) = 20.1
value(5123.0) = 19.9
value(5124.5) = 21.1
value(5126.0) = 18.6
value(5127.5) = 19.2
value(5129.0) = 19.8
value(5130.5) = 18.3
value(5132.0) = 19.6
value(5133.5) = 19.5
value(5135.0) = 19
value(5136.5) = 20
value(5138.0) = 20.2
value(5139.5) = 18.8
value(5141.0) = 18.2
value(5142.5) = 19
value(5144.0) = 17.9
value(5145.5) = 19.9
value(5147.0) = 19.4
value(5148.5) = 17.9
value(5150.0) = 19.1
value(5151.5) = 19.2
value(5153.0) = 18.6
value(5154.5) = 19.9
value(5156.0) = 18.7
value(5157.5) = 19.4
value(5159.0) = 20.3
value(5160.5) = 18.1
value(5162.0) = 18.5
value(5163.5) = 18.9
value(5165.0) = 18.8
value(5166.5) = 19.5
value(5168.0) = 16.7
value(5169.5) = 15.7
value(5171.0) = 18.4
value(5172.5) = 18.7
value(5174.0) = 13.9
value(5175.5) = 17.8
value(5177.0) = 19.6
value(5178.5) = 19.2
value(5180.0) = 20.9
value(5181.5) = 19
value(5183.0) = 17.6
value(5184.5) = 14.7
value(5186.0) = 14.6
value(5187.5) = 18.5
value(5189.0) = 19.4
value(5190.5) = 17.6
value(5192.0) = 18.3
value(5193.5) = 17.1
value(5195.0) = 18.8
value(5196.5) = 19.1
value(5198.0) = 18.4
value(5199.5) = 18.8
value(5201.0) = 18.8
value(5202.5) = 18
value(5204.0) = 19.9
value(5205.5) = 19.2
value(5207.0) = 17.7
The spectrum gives 19.0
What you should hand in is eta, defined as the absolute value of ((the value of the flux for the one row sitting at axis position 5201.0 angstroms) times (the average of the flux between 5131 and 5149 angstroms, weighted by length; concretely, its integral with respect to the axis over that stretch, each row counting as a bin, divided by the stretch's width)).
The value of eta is 359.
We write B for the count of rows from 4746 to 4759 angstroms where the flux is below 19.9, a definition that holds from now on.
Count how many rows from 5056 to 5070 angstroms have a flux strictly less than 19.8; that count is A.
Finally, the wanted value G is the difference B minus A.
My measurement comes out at -3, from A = 4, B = 1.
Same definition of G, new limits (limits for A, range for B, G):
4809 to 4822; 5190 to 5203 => 9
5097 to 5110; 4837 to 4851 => 2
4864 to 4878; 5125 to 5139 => -1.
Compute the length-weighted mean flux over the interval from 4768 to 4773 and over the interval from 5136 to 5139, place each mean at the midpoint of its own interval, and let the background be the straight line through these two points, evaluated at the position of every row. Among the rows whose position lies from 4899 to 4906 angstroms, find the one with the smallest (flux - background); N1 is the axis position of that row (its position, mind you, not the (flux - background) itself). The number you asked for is 4901.0 angstroms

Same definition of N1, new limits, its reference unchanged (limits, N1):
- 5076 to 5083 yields 5081.0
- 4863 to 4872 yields 4863.5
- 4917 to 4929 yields 4922.0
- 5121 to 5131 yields 5130.5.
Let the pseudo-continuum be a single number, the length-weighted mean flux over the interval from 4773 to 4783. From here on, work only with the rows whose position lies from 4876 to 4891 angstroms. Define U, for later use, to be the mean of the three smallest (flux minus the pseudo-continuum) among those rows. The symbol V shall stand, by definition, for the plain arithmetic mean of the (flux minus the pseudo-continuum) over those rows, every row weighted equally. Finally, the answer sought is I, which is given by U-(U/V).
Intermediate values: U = -1.6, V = -0.8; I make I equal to -3.8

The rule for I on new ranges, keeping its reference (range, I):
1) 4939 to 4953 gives -2.9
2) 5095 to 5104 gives -4.0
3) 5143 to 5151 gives -3.8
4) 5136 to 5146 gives -4.0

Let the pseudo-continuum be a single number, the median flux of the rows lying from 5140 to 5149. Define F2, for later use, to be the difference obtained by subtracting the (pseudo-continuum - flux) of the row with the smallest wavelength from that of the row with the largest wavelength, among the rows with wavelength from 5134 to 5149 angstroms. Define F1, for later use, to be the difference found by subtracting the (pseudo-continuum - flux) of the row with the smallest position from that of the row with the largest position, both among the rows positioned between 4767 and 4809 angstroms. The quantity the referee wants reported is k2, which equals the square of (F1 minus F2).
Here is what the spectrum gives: 4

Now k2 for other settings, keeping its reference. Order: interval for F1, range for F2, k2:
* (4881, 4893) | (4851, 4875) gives 0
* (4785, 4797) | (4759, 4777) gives 3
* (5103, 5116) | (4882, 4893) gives 7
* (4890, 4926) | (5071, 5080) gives 7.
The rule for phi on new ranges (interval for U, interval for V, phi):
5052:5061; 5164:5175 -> 19.0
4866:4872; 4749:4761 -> 19.4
